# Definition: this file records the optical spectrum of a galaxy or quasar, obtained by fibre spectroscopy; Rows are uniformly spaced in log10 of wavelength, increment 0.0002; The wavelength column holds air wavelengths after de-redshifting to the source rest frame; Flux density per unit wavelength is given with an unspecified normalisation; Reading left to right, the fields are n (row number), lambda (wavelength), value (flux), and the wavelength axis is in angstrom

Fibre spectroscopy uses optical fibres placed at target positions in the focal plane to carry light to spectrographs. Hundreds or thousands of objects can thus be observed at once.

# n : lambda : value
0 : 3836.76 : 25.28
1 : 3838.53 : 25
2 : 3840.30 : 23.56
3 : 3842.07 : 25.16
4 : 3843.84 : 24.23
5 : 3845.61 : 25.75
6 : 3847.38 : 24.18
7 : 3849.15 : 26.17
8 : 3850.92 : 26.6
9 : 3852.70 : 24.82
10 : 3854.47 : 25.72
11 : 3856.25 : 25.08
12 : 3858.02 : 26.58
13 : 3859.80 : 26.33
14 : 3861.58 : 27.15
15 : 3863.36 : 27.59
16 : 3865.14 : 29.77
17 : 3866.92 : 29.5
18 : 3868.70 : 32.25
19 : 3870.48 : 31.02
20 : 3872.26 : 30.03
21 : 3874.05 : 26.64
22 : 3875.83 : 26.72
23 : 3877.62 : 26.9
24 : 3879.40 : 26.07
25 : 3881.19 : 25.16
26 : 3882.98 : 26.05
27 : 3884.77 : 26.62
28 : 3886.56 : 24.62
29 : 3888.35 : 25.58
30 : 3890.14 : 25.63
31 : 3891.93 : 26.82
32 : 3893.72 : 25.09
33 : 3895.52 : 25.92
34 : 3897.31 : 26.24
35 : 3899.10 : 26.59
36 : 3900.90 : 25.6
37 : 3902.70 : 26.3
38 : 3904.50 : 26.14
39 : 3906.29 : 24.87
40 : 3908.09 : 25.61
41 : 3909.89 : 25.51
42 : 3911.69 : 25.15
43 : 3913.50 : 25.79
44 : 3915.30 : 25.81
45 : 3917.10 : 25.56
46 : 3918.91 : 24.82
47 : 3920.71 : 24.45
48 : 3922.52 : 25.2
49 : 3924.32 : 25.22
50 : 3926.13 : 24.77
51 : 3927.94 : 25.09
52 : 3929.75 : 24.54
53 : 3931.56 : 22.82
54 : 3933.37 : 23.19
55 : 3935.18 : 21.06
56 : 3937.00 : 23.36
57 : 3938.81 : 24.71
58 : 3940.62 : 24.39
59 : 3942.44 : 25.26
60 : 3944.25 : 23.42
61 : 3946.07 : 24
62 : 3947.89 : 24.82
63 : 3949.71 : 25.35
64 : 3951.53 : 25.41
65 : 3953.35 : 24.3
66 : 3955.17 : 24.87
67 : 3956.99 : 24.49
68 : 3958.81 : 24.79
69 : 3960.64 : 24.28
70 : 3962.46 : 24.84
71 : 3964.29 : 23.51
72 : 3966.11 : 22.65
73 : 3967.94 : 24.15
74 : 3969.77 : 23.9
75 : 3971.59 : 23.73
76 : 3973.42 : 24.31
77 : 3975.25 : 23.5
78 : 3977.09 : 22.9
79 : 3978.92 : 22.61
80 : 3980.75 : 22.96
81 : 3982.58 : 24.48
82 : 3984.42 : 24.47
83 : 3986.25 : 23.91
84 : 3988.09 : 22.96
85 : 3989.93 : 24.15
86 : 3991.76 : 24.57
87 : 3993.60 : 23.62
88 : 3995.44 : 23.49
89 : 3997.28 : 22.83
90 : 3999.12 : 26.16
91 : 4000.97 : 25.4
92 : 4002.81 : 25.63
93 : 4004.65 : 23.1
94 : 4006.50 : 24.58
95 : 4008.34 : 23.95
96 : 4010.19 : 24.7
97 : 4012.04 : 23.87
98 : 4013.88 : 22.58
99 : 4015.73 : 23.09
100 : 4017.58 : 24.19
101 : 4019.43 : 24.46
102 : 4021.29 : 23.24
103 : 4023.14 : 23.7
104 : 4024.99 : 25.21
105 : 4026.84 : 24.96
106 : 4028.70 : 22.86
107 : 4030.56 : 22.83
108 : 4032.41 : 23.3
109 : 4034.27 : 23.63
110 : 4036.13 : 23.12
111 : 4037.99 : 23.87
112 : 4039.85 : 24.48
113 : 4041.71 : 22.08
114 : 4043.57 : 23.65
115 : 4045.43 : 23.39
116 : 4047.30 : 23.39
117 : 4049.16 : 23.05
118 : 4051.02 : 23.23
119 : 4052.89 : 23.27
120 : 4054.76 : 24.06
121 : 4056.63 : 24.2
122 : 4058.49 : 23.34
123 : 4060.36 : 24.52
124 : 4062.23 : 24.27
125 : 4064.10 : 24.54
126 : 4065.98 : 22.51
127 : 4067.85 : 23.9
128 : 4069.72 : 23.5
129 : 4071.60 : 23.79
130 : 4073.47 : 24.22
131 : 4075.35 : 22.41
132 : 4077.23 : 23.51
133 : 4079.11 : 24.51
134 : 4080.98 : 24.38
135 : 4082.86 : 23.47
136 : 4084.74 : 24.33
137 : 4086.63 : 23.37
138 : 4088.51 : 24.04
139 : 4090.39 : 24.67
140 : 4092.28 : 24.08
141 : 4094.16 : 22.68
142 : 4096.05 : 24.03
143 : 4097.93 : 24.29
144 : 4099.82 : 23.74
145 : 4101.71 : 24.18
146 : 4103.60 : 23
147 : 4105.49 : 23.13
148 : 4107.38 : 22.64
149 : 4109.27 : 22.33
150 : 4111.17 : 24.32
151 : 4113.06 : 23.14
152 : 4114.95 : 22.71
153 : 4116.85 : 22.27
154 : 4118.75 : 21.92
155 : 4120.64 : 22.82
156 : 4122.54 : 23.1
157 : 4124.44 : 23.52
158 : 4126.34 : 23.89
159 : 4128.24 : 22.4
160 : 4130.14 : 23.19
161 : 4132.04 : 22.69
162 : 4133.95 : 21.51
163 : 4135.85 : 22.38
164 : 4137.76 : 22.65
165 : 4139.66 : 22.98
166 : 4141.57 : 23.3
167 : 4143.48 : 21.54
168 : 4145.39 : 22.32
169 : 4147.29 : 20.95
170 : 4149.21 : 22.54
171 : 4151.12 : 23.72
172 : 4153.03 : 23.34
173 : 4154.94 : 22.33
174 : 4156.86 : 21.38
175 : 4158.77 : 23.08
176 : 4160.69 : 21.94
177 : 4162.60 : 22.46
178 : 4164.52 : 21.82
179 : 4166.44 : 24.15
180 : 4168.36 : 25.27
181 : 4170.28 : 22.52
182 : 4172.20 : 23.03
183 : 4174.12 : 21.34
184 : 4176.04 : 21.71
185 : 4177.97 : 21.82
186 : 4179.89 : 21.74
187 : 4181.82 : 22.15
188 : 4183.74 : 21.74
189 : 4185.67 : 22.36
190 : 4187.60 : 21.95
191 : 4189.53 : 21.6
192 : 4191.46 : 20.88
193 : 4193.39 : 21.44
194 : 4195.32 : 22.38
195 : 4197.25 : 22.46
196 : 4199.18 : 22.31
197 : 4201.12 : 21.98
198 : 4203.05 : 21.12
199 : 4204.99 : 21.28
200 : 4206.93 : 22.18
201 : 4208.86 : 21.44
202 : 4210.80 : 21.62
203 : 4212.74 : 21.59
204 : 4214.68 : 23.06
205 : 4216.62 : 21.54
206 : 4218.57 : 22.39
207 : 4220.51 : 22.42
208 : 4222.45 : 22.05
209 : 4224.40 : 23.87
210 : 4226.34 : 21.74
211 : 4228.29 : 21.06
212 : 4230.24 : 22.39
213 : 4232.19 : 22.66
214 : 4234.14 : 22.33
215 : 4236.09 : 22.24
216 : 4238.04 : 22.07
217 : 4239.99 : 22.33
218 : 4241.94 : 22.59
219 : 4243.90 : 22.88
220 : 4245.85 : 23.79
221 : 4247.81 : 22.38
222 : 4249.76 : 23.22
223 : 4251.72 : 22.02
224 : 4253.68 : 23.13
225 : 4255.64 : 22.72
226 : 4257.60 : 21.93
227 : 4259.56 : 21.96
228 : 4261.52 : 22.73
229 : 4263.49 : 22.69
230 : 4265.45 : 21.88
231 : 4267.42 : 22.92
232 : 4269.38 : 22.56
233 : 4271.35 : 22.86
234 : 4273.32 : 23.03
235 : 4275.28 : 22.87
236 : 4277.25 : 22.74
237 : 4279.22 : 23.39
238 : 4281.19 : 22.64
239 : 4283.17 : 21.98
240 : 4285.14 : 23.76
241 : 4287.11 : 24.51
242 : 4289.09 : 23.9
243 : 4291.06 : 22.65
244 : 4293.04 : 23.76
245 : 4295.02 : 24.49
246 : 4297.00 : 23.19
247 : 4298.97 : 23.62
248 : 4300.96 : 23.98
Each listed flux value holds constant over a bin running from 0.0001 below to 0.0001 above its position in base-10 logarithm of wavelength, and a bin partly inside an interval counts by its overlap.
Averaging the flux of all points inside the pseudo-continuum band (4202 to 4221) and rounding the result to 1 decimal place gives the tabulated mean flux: 21.9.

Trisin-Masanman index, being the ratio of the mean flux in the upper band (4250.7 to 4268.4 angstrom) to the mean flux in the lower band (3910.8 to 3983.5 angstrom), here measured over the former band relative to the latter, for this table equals 0.925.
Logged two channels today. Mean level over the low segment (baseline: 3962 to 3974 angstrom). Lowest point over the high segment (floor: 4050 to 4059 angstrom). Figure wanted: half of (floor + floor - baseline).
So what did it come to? 11.3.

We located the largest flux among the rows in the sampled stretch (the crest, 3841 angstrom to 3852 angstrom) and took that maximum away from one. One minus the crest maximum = -25.6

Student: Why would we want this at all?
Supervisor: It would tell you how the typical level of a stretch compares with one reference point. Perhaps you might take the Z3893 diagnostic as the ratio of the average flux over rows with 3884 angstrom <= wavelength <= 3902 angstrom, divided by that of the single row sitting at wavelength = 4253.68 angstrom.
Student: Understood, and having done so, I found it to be 1.12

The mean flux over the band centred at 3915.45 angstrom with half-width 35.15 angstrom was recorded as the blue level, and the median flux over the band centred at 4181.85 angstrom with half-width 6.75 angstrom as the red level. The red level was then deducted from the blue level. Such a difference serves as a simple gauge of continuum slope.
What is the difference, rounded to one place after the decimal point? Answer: 3.2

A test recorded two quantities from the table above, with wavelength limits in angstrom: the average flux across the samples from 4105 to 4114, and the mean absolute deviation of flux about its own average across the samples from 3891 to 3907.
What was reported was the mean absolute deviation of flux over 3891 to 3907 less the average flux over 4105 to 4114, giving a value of -22.6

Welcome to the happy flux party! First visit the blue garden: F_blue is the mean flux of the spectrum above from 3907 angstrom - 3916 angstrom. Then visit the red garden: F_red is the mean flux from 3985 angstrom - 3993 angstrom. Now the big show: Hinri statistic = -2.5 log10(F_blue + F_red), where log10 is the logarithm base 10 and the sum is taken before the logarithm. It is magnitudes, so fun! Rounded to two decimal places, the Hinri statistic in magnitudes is -4.24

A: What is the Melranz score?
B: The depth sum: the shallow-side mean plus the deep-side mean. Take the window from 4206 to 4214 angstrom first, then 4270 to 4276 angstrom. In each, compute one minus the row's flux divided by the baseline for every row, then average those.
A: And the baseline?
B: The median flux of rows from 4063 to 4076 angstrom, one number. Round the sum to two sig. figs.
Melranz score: 0.12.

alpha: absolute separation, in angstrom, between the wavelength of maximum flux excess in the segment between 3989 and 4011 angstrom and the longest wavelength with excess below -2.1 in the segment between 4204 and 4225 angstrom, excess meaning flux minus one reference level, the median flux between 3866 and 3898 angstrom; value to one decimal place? 225.3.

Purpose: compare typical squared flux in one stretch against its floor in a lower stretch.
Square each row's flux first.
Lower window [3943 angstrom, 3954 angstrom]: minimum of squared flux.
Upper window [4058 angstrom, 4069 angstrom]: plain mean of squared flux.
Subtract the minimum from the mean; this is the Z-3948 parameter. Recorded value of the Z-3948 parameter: 21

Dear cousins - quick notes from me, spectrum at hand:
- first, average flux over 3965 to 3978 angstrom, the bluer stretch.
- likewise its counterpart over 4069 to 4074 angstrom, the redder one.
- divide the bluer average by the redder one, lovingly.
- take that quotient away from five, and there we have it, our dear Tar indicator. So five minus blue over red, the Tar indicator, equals 4.010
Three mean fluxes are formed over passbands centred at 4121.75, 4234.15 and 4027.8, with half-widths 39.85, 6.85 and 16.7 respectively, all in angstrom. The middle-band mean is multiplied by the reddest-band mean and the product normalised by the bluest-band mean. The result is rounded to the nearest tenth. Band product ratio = 21.6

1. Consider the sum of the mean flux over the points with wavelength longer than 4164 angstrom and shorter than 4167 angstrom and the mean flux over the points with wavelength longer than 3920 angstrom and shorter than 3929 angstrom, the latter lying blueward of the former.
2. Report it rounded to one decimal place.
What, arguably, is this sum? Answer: 47.9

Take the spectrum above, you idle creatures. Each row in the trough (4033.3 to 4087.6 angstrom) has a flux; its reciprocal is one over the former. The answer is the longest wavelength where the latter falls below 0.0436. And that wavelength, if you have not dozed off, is 4086.63 angstrom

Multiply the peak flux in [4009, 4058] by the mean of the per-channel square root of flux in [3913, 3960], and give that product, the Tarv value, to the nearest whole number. 125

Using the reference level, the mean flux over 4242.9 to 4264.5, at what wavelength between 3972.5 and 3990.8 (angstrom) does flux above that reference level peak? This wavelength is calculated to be 3982.58 angstrom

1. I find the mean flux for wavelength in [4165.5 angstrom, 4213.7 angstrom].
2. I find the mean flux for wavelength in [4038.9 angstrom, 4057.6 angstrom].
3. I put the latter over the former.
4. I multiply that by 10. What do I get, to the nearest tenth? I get 10.6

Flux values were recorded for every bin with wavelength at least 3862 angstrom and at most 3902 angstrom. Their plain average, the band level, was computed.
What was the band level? 27.1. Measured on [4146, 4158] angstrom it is 22.4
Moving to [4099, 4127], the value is 23.1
